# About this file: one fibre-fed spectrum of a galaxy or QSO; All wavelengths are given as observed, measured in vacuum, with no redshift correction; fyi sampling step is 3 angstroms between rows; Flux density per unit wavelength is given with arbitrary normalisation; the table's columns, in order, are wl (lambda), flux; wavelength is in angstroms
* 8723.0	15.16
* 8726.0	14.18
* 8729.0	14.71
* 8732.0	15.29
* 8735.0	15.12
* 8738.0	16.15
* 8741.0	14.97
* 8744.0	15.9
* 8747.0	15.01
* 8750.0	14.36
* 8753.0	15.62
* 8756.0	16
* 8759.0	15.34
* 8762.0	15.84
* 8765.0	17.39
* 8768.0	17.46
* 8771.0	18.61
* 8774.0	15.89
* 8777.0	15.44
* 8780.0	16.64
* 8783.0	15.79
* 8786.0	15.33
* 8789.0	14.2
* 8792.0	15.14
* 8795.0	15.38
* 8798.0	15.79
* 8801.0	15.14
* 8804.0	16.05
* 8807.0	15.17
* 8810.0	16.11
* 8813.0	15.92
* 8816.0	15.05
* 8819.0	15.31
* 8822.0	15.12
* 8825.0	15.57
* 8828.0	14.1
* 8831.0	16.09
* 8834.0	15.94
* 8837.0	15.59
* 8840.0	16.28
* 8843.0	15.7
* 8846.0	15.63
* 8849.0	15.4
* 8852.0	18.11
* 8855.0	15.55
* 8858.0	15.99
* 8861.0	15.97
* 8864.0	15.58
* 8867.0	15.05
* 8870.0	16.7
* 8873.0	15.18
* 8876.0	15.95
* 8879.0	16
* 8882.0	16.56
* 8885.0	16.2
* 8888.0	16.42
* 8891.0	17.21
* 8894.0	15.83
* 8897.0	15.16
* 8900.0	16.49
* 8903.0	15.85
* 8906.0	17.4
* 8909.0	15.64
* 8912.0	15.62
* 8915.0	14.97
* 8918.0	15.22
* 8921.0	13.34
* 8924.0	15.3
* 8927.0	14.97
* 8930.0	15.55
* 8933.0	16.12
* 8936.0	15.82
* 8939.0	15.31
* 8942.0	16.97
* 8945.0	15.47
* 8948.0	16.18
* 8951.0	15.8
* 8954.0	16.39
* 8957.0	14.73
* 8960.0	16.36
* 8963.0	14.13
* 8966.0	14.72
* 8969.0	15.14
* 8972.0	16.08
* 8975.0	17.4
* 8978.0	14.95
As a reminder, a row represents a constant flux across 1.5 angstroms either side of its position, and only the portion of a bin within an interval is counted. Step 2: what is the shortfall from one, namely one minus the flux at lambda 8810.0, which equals -15.1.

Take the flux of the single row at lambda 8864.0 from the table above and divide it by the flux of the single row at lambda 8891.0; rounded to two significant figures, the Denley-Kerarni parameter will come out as 0.91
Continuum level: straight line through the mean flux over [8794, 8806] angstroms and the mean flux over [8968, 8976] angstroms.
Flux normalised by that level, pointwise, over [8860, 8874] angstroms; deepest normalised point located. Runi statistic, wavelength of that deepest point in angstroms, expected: 8867.0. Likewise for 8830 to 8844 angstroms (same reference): 8837.0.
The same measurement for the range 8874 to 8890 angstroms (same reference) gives 8876.0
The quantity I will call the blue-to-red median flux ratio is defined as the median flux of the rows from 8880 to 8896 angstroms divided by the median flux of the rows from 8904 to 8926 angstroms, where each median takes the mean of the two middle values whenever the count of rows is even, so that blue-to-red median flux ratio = 1.07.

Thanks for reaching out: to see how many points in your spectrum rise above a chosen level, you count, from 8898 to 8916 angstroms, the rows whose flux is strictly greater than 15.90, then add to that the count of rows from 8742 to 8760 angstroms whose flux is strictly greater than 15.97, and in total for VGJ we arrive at 3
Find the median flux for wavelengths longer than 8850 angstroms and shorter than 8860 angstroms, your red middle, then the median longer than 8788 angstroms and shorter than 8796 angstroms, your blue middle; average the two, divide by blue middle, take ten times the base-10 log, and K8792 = 0.12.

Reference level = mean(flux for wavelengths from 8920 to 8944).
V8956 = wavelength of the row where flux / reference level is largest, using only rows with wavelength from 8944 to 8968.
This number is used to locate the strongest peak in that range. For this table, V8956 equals 8954.0 angstroms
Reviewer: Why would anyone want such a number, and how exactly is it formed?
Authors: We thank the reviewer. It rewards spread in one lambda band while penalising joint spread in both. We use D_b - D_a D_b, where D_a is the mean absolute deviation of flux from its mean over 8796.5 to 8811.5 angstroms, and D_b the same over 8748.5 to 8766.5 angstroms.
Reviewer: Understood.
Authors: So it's 0.39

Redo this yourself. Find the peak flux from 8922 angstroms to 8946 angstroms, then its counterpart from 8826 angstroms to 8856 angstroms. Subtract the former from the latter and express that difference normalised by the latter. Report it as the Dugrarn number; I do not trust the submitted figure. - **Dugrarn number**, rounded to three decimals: 0.063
